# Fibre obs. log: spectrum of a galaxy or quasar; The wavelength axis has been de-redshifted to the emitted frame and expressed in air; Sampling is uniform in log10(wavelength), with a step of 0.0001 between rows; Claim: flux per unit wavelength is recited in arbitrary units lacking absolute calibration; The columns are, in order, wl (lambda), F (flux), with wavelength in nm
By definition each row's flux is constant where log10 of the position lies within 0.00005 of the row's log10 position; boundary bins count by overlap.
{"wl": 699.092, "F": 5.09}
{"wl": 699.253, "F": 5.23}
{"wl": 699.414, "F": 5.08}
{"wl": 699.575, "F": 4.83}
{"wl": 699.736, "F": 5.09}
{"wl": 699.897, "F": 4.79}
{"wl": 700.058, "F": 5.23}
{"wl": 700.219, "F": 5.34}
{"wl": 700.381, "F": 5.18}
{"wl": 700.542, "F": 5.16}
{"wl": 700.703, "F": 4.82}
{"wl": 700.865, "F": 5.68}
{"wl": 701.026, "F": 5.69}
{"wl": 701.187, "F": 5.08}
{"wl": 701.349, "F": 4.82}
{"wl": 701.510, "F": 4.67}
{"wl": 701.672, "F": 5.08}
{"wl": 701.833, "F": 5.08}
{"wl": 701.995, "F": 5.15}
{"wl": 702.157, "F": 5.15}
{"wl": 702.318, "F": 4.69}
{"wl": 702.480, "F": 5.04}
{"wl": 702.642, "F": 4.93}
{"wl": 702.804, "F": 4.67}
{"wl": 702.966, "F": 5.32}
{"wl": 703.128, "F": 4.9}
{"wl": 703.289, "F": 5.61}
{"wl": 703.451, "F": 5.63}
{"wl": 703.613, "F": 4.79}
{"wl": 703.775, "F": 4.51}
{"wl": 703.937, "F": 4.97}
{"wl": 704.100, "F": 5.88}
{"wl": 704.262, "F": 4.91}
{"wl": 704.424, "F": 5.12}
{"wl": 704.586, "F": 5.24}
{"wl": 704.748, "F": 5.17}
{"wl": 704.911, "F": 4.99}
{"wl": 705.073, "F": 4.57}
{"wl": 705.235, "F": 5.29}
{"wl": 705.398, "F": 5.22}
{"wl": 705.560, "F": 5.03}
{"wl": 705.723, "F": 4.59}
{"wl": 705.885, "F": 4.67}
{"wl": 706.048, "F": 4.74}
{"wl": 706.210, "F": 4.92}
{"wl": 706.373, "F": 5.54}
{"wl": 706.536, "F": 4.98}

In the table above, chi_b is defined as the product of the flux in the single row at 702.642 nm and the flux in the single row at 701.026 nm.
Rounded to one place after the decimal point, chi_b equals 28.1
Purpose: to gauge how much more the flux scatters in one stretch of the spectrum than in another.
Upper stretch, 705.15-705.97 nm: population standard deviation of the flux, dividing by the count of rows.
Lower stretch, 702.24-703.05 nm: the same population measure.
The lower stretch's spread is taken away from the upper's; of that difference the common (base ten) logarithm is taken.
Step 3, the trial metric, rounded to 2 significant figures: -1.4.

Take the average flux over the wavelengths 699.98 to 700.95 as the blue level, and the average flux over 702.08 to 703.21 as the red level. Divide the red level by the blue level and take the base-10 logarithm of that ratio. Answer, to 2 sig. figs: -0.024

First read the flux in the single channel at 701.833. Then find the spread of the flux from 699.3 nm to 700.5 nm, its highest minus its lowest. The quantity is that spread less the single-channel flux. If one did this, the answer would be -4.53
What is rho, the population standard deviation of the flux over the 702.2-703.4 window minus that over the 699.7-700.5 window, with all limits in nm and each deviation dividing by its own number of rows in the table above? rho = 0.13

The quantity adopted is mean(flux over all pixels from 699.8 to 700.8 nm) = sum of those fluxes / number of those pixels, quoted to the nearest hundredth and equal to 5.09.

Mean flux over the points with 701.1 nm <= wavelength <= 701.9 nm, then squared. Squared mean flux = 24.5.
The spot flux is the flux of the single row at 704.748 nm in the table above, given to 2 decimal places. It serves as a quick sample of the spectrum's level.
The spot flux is 5.17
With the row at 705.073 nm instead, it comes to 4.57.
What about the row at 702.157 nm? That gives 5.15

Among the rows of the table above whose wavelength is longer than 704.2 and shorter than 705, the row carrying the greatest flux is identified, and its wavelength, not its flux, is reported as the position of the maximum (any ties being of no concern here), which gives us 704.586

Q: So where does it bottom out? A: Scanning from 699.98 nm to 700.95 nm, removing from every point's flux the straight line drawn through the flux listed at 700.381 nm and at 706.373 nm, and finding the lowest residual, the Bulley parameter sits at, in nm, 700.703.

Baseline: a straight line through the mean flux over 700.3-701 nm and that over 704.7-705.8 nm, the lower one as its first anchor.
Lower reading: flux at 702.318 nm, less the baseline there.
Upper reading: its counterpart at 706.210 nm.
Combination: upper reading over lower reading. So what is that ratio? 0.0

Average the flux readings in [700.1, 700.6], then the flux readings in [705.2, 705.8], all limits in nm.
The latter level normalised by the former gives 0.96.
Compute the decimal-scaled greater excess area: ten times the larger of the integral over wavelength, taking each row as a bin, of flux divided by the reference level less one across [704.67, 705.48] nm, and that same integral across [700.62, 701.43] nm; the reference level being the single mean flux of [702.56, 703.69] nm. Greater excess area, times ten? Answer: 0.15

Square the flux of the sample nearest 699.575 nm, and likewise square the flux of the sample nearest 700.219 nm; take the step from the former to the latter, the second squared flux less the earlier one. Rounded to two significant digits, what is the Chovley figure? 5.2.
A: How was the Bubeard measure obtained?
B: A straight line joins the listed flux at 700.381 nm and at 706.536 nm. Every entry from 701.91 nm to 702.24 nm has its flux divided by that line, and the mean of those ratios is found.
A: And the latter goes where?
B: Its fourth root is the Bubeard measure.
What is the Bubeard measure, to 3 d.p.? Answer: 1.001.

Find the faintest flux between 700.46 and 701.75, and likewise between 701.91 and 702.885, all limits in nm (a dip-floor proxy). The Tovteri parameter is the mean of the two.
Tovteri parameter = 4.67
